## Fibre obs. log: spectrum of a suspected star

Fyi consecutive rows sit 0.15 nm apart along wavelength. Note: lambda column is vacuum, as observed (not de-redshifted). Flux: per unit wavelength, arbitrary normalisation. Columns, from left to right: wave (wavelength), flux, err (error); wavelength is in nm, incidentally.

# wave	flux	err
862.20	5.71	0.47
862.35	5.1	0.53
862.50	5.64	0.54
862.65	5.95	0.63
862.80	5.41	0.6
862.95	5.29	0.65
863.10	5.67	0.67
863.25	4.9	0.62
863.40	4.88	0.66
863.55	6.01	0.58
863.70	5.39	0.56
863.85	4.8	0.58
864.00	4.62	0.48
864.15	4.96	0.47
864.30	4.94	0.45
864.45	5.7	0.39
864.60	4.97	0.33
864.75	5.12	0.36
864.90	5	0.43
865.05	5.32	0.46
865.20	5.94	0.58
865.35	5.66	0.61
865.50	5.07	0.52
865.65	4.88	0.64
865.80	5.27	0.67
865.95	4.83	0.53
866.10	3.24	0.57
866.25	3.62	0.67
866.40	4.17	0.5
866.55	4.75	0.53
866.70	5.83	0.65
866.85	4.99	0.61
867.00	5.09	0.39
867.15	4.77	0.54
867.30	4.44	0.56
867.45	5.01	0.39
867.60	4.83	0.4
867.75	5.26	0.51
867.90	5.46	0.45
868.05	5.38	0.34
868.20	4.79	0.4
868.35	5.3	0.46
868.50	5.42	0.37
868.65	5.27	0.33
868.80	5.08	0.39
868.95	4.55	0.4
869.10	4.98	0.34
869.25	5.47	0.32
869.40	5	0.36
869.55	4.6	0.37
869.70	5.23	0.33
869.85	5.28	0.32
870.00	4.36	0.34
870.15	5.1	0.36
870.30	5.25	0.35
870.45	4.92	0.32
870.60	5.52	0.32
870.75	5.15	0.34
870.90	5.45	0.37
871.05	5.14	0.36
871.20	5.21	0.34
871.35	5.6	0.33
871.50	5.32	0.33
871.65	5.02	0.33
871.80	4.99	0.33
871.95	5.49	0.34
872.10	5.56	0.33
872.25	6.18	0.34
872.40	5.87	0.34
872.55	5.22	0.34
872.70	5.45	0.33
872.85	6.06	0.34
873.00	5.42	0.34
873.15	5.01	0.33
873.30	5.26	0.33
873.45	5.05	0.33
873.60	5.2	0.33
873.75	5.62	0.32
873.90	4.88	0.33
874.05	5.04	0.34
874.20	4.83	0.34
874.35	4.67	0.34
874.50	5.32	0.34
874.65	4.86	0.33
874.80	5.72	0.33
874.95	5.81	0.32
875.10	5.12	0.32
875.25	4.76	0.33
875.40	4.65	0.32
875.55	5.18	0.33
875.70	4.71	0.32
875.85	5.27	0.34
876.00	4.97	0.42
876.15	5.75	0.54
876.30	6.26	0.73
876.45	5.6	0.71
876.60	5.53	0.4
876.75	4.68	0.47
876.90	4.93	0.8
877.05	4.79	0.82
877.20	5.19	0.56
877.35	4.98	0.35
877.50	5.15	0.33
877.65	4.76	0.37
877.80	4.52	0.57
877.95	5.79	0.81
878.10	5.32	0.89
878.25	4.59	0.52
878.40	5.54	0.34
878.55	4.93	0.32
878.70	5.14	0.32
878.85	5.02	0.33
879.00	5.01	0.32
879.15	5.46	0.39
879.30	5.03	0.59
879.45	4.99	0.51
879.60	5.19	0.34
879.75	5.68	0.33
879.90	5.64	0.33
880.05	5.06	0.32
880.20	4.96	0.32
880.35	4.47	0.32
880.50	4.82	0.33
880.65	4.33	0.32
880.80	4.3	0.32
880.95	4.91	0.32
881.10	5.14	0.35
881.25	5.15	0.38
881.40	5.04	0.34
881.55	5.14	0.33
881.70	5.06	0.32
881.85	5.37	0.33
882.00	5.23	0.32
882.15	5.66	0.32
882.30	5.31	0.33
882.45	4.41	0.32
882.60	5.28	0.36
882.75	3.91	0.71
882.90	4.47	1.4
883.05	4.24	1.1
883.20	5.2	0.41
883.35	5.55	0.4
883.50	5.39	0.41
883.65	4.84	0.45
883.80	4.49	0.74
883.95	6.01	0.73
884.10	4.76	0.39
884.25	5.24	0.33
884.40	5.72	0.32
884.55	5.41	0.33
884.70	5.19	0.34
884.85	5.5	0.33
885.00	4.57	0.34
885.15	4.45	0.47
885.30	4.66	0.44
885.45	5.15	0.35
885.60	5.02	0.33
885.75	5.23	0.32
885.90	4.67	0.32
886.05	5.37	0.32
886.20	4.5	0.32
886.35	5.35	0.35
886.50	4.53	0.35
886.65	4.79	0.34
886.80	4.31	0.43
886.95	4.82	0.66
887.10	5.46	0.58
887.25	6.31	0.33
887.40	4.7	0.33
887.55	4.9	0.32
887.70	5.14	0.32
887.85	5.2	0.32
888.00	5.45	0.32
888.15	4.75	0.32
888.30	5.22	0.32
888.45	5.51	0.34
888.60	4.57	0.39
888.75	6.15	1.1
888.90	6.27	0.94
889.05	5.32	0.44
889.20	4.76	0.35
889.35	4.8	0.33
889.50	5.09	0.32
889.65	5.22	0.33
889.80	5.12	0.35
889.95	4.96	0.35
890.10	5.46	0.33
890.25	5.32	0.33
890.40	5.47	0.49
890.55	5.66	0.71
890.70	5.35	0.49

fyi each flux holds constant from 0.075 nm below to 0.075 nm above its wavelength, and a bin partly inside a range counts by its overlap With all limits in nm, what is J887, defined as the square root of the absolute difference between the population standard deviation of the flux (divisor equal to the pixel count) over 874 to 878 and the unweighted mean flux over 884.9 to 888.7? 2.13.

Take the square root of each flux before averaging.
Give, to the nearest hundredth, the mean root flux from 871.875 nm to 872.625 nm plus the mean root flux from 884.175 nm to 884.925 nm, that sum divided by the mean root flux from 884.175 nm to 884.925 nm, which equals 2.02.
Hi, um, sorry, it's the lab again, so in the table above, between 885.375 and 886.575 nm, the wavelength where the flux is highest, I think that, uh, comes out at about 886.05 nm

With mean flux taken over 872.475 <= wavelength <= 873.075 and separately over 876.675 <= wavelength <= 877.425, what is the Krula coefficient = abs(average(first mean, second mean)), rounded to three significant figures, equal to 5.23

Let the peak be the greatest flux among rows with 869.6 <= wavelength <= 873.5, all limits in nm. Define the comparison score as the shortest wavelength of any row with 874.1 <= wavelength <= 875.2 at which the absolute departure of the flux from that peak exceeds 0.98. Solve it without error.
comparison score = 874.20 nm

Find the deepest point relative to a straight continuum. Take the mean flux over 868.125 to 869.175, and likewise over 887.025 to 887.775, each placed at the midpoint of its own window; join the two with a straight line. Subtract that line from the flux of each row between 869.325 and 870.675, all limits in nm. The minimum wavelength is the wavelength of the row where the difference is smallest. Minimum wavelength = 870.00 nm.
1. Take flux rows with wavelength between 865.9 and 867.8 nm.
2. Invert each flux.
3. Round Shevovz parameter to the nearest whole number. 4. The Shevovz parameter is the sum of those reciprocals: 3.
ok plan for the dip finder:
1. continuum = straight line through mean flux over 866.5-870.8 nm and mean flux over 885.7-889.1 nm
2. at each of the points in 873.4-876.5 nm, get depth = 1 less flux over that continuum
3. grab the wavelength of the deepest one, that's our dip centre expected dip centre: 875.40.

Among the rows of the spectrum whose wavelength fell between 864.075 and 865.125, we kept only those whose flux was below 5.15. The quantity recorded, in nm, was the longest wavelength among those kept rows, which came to 864.90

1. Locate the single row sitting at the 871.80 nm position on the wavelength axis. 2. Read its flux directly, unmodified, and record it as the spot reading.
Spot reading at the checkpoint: 4.99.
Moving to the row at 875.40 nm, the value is 4.65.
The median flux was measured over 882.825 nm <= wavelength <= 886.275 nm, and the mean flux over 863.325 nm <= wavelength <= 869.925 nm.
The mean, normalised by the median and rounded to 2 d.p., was 0.98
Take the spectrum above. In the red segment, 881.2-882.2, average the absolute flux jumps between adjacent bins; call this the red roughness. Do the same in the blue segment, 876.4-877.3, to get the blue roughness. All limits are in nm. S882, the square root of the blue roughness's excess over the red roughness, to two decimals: 0.38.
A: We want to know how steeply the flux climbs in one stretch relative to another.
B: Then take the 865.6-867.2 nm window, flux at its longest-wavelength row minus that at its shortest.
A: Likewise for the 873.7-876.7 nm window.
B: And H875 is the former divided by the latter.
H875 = 1.2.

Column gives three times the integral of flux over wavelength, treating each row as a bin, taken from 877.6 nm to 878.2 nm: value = 9.2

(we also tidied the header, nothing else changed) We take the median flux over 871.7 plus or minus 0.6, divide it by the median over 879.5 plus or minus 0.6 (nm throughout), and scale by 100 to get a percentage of 105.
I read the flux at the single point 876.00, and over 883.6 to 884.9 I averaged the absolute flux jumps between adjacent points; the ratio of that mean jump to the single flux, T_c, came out 0.12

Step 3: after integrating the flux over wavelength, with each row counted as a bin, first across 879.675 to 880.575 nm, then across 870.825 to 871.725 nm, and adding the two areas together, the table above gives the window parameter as 9.36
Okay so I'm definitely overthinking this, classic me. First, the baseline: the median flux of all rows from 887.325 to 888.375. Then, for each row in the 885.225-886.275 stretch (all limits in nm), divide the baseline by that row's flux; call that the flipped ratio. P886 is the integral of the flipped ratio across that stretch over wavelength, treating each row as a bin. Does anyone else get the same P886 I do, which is 1.10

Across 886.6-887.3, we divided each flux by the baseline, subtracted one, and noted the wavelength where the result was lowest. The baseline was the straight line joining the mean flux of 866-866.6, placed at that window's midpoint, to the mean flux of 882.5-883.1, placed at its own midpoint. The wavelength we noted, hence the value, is 886.80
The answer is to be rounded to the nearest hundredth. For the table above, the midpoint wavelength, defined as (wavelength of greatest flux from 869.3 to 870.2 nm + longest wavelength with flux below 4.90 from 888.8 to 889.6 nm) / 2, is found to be 879.60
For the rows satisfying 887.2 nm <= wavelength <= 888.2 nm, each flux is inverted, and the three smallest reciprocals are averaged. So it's 0.178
